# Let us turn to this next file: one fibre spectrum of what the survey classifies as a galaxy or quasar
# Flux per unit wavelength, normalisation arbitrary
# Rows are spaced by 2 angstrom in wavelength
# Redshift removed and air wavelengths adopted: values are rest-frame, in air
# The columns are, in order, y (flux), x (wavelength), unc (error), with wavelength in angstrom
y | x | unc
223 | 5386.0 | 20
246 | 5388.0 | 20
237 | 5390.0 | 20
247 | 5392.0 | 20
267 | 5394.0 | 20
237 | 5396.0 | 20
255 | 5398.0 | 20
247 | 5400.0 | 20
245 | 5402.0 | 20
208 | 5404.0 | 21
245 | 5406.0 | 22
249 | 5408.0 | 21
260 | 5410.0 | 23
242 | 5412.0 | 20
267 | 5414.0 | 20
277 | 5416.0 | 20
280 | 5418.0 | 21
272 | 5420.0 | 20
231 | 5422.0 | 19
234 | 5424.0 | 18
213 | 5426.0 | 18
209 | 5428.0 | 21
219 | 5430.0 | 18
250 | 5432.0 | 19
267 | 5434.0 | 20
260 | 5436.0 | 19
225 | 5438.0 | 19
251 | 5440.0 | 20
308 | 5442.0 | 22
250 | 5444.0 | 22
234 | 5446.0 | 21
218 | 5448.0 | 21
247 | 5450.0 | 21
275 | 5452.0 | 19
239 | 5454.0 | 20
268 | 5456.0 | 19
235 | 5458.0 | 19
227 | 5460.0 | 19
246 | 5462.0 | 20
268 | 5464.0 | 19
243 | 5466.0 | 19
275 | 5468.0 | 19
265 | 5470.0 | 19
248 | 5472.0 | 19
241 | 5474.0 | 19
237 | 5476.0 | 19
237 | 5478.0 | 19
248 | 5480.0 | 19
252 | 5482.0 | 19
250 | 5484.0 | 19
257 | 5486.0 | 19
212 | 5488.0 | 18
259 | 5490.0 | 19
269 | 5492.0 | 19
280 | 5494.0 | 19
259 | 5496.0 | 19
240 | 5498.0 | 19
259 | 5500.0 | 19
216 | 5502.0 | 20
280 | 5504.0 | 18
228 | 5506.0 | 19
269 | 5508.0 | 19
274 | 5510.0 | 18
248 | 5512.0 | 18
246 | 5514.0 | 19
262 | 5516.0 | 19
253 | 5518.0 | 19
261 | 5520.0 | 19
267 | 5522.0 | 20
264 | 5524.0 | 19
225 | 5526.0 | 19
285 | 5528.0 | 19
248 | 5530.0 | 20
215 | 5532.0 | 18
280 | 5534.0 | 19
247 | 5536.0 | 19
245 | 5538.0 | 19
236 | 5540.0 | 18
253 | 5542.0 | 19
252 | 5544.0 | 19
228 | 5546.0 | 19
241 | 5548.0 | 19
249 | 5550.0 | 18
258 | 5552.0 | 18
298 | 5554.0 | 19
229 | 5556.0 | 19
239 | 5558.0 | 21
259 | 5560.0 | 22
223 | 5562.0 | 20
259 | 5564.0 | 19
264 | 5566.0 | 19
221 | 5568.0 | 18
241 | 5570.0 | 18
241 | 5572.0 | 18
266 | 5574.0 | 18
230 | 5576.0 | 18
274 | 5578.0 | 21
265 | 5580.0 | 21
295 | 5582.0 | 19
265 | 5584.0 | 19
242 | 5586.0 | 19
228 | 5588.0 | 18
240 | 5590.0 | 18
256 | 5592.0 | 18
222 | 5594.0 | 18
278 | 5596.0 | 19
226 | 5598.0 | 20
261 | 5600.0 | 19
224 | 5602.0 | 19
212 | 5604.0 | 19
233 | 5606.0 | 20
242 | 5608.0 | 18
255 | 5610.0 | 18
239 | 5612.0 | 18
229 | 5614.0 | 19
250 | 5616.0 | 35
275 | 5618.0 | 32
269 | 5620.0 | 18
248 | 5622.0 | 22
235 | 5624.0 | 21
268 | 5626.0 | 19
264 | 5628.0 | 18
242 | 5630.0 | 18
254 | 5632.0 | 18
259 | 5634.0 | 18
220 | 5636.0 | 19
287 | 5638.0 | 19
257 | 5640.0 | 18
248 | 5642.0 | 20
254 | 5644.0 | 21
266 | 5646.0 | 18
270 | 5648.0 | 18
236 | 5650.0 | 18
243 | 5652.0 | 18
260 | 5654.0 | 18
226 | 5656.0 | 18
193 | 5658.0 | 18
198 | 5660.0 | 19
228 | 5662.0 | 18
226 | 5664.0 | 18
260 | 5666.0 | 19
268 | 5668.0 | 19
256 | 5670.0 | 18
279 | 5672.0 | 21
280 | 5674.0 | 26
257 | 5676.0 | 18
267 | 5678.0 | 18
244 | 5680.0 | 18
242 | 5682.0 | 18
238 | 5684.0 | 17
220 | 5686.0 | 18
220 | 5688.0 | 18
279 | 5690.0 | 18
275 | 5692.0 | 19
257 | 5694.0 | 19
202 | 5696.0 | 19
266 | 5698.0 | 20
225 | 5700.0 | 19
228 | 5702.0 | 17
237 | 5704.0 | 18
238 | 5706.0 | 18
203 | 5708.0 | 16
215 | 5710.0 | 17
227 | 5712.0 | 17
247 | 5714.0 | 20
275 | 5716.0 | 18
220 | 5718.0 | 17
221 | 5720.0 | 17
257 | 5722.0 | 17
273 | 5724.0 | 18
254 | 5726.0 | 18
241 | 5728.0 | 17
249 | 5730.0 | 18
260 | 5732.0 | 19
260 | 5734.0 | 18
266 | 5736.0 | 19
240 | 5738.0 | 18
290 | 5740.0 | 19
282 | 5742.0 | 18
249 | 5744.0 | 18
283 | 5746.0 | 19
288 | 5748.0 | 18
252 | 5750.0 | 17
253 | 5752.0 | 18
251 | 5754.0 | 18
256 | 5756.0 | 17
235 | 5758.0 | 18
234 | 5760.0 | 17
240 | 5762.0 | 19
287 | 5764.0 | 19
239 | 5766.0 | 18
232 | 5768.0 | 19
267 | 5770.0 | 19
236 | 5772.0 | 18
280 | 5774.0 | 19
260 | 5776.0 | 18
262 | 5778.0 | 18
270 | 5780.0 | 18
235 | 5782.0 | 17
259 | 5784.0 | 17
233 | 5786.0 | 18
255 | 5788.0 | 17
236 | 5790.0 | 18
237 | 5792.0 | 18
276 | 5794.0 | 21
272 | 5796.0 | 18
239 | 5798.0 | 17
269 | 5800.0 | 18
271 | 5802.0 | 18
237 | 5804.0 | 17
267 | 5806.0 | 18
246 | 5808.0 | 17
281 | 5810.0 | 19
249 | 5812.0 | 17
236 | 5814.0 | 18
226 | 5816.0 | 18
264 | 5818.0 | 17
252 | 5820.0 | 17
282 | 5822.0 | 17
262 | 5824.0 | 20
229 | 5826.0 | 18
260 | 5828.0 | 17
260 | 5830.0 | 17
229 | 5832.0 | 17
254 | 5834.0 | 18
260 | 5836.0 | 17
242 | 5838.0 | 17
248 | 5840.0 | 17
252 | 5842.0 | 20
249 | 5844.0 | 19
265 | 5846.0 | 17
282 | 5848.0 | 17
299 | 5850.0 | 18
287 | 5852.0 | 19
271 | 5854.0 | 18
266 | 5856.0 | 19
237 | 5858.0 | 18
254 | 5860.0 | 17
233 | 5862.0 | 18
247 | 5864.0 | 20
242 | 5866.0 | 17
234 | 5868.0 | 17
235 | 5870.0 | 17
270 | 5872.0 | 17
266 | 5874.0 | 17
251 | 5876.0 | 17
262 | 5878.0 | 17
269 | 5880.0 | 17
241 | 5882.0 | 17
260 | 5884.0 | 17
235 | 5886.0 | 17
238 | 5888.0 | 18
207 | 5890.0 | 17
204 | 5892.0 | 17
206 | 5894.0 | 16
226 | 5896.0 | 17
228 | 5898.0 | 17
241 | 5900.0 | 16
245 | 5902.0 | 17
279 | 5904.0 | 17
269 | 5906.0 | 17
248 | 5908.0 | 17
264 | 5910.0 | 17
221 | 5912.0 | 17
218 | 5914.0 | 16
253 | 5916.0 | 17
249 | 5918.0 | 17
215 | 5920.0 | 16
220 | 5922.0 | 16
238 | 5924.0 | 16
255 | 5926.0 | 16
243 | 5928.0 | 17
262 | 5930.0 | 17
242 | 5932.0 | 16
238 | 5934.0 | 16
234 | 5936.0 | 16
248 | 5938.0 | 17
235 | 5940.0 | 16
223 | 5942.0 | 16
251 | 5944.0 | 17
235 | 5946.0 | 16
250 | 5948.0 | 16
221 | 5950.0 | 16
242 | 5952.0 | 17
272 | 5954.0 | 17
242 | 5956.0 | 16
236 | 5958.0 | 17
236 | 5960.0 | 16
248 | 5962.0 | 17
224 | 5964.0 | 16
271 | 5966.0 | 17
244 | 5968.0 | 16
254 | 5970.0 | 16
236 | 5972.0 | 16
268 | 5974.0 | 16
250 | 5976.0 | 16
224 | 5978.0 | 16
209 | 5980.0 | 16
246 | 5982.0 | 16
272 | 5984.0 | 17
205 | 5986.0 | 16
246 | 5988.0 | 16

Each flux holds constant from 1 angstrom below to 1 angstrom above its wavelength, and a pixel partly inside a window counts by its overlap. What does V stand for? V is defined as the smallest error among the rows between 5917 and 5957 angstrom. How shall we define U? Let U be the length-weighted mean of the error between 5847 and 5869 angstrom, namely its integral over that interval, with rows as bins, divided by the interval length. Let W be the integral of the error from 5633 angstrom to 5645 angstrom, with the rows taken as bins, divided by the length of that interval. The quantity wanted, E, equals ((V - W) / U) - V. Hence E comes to -16.2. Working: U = 18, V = 16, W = 19.2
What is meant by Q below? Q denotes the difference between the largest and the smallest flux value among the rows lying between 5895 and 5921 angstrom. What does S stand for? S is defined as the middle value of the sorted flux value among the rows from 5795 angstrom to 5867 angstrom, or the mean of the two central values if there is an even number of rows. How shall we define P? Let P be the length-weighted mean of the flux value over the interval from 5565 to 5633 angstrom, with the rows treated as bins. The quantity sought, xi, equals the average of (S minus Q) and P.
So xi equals 219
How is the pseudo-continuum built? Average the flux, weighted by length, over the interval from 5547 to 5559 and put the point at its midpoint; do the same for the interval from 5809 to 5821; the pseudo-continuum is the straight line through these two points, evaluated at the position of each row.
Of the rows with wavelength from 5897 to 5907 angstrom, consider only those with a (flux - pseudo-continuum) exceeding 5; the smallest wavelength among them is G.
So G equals 5904.0 angstrom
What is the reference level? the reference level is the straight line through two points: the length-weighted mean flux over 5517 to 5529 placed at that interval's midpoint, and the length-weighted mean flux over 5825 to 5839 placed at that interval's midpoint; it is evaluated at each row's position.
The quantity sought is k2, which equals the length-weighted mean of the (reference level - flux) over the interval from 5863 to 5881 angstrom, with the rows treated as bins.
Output -7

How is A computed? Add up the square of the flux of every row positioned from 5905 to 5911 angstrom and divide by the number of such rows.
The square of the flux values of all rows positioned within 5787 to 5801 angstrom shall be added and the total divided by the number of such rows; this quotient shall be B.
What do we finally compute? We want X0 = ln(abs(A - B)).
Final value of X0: 7.9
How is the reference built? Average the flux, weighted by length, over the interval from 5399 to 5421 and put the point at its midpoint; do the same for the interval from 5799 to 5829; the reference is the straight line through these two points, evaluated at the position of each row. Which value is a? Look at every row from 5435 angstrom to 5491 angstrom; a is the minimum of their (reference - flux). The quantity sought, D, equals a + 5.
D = -49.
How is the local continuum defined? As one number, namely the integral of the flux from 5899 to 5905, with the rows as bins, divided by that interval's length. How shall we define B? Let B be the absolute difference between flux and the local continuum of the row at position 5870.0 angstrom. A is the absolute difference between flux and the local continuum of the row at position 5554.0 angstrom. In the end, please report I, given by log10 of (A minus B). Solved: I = 1.4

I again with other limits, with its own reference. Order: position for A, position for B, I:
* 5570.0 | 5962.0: 0.8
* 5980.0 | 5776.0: 1.6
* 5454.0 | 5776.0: 1.0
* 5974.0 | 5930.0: 0.8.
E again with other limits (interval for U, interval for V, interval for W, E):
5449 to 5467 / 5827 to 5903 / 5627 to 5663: -16.1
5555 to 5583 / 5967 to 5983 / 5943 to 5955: -16.0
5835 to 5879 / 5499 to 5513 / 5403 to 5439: -18.1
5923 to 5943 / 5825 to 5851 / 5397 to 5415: -17.2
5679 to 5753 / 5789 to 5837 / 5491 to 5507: -17.1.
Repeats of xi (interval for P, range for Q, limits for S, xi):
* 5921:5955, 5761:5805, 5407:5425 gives 223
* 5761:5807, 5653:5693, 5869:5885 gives 214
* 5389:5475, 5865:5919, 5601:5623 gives 208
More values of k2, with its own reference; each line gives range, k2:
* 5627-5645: 1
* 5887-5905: 15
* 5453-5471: 10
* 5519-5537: 4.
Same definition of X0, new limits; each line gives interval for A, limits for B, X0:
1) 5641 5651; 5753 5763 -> 8.7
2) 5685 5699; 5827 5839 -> 7.6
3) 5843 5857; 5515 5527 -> 9.2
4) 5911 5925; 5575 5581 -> 9.4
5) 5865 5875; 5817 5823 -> 9.0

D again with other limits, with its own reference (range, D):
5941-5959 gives -11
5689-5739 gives -19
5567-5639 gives -36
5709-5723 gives -15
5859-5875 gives -9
